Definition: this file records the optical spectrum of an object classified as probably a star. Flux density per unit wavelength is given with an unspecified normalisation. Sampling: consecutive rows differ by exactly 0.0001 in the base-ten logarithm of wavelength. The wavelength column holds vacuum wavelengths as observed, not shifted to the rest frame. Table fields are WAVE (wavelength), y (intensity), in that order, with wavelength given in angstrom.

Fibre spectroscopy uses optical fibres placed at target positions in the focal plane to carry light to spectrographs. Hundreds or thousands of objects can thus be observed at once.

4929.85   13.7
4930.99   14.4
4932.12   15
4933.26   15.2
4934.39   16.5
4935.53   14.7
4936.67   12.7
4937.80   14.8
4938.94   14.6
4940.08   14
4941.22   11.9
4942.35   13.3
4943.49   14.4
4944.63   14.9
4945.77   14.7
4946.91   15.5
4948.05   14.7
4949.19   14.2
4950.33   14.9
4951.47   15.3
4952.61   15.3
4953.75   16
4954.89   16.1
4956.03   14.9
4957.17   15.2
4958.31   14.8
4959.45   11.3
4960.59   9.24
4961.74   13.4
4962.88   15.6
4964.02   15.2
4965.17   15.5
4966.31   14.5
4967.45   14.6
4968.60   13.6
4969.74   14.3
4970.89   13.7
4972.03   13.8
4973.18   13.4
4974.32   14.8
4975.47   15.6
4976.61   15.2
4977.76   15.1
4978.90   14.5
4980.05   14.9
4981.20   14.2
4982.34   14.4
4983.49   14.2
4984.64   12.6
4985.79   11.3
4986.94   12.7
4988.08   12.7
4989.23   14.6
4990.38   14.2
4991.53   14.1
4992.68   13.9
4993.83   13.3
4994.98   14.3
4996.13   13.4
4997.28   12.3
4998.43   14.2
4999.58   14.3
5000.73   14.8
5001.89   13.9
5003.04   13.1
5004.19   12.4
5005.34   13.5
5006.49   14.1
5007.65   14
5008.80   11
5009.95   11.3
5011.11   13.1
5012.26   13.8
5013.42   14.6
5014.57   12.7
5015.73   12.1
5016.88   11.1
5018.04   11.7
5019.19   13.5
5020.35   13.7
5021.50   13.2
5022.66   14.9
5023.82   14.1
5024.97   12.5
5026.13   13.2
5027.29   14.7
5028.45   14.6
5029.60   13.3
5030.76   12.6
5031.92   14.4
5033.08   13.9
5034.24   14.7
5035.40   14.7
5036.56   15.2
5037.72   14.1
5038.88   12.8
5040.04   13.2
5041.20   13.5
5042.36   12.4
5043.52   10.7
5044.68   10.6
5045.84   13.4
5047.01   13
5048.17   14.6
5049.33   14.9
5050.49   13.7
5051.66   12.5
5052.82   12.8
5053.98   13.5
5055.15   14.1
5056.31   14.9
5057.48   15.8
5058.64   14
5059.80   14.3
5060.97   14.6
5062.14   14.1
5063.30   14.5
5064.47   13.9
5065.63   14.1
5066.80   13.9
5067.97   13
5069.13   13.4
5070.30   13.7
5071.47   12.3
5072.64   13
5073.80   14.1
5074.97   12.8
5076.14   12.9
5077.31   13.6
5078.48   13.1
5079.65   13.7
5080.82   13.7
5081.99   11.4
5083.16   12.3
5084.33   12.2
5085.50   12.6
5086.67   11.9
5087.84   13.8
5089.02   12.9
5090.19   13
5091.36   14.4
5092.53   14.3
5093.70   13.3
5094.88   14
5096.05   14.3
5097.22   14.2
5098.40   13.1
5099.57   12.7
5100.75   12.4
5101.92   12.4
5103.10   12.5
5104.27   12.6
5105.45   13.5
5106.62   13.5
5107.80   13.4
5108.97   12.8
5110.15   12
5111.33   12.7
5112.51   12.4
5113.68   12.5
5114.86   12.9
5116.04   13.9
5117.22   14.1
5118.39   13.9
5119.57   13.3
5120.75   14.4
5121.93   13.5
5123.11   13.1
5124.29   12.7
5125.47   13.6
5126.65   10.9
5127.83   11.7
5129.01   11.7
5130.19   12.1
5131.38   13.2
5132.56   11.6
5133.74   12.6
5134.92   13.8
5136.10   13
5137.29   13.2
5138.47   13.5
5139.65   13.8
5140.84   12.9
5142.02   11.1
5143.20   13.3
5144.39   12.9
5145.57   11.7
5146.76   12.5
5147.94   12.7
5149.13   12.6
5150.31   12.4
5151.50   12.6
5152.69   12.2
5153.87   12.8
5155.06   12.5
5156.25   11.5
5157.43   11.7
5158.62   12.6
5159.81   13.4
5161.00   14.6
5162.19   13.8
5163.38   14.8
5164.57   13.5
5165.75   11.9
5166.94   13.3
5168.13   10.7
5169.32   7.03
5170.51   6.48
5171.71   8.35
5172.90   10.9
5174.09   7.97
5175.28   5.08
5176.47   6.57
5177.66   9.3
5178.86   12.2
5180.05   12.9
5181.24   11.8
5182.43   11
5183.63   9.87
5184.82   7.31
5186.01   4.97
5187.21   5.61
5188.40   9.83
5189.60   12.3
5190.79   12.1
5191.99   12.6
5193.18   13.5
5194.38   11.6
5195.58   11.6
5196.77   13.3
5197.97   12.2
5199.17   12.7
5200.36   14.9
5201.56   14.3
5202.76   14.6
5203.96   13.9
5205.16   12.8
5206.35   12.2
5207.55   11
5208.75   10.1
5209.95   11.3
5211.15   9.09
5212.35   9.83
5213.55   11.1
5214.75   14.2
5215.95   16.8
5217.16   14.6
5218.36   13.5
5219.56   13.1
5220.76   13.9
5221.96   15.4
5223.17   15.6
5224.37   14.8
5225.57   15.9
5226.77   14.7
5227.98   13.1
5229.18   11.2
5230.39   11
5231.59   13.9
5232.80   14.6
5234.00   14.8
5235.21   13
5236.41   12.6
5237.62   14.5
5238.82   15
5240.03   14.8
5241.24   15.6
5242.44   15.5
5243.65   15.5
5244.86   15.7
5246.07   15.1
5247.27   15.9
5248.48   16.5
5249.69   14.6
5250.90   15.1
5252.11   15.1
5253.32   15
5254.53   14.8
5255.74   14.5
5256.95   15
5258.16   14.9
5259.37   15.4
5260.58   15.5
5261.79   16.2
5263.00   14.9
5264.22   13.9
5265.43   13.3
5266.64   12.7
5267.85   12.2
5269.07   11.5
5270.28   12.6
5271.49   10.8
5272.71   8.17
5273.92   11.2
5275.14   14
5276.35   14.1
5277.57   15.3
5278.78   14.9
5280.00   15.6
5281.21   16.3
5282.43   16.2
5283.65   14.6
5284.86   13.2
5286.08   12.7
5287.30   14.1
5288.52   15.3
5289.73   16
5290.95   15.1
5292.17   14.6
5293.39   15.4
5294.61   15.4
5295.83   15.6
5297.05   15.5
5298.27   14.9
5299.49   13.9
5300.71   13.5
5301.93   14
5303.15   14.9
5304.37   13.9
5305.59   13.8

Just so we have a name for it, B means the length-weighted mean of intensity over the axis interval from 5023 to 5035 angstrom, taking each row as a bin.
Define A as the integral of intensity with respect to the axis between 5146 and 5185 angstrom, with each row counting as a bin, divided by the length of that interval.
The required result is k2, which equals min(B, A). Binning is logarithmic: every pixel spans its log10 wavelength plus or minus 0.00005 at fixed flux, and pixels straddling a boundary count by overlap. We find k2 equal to 11.2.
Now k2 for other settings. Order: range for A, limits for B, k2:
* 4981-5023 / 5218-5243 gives 13.3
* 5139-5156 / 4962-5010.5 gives 12.6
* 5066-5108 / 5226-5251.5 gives 13.2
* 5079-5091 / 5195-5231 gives 12.8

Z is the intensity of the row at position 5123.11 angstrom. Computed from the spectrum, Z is 13.1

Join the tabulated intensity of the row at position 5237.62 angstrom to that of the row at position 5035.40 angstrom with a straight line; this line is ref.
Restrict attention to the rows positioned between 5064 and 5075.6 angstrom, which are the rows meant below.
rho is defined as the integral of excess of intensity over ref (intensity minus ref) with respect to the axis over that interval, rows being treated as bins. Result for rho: -15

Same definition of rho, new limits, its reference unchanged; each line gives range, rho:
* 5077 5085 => -15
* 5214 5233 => -8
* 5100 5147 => -83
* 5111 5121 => -13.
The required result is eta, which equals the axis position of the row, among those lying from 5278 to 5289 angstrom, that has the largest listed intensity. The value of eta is 5281.21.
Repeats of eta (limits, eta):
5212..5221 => 5215.95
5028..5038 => 5036.56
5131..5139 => 5134.92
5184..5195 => 5193.18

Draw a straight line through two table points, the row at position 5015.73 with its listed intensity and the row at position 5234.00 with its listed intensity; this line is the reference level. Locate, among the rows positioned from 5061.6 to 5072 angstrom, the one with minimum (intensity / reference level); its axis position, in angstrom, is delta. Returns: 5071.47 angstrom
